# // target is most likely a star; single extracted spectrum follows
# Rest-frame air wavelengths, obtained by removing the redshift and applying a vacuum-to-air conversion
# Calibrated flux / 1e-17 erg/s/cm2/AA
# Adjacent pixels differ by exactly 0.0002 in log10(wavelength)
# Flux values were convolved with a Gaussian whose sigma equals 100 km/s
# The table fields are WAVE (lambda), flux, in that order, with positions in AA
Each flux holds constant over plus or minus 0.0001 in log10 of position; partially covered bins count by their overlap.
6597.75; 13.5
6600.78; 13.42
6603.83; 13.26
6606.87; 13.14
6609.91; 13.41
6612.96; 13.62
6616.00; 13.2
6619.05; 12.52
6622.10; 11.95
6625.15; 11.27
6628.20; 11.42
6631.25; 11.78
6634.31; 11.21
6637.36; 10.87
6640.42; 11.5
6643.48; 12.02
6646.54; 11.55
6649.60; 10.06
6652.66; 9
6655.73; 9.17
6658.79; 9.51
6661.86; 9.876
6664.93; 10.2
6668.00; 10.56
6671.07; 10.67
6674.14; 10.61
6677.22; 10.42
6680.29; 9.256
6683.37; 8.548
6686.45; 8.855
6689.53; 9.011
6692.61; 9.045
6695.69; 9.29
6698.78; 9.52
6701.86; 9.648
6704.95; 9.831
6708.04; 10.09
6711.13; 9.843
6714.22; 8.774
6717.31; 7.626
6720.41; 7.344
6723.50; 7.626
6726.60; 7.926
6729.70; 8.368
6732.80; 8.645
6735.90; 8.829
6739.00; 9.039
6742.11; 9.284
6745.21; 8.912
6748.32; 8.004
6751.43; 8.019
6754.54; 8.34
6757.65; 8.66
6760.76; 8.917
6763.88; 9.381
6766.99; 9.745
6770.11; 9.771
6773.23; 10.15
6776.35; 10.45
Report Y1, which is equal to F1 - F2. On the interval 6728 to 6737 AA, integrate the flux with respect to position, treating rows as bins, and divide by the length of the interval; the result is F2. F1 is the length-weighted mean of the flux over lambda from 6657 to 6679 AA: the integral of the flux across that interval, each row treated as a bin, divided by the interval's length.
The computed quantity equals 2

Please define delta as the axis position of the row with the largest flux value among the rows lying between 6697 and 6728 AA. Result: 6708.04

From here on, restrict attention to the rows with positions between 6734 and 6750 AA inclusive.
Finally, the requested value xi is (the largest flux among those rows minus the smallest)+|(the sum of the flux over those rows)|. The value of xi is 45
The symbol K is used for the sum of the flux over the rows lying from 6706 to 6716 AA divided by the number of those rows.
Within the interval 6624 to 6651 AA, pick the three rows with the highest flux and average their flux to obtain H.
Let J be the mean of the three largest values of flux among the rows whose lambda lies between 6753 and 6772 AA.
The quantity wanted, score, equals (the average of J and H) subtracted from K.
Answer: -1.1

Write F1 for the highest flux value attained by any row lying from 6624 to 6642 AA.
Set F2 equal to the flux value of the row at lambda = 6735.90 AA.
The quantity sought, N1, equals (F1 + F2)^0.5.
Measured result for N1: 4.5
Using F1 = 11.78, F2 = 8.829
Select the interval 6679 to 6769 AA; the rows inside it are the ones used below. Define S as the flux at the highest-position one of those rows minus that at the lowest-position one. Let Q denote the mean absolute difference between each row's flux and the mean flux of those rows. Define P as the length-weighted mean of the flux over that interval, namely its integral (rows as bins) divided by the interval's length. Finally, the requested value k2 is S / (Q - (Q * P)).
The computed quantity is -0.11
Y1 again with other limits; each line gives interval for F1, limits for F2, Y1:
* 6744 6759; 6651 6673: -2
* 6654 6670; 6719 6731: 2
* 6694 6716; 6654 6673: 0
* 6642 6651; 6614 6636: -1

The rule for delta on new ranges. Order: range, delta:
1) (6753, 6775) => 6773.23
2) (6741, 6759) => 6742.11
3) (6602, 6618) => 6612.96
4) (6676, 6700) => 6677.22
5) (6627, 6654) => 6643.48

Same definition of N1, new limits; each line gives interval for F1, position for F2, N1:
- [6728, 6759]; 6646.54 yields 4.6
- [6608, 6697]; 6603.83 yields 5.2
